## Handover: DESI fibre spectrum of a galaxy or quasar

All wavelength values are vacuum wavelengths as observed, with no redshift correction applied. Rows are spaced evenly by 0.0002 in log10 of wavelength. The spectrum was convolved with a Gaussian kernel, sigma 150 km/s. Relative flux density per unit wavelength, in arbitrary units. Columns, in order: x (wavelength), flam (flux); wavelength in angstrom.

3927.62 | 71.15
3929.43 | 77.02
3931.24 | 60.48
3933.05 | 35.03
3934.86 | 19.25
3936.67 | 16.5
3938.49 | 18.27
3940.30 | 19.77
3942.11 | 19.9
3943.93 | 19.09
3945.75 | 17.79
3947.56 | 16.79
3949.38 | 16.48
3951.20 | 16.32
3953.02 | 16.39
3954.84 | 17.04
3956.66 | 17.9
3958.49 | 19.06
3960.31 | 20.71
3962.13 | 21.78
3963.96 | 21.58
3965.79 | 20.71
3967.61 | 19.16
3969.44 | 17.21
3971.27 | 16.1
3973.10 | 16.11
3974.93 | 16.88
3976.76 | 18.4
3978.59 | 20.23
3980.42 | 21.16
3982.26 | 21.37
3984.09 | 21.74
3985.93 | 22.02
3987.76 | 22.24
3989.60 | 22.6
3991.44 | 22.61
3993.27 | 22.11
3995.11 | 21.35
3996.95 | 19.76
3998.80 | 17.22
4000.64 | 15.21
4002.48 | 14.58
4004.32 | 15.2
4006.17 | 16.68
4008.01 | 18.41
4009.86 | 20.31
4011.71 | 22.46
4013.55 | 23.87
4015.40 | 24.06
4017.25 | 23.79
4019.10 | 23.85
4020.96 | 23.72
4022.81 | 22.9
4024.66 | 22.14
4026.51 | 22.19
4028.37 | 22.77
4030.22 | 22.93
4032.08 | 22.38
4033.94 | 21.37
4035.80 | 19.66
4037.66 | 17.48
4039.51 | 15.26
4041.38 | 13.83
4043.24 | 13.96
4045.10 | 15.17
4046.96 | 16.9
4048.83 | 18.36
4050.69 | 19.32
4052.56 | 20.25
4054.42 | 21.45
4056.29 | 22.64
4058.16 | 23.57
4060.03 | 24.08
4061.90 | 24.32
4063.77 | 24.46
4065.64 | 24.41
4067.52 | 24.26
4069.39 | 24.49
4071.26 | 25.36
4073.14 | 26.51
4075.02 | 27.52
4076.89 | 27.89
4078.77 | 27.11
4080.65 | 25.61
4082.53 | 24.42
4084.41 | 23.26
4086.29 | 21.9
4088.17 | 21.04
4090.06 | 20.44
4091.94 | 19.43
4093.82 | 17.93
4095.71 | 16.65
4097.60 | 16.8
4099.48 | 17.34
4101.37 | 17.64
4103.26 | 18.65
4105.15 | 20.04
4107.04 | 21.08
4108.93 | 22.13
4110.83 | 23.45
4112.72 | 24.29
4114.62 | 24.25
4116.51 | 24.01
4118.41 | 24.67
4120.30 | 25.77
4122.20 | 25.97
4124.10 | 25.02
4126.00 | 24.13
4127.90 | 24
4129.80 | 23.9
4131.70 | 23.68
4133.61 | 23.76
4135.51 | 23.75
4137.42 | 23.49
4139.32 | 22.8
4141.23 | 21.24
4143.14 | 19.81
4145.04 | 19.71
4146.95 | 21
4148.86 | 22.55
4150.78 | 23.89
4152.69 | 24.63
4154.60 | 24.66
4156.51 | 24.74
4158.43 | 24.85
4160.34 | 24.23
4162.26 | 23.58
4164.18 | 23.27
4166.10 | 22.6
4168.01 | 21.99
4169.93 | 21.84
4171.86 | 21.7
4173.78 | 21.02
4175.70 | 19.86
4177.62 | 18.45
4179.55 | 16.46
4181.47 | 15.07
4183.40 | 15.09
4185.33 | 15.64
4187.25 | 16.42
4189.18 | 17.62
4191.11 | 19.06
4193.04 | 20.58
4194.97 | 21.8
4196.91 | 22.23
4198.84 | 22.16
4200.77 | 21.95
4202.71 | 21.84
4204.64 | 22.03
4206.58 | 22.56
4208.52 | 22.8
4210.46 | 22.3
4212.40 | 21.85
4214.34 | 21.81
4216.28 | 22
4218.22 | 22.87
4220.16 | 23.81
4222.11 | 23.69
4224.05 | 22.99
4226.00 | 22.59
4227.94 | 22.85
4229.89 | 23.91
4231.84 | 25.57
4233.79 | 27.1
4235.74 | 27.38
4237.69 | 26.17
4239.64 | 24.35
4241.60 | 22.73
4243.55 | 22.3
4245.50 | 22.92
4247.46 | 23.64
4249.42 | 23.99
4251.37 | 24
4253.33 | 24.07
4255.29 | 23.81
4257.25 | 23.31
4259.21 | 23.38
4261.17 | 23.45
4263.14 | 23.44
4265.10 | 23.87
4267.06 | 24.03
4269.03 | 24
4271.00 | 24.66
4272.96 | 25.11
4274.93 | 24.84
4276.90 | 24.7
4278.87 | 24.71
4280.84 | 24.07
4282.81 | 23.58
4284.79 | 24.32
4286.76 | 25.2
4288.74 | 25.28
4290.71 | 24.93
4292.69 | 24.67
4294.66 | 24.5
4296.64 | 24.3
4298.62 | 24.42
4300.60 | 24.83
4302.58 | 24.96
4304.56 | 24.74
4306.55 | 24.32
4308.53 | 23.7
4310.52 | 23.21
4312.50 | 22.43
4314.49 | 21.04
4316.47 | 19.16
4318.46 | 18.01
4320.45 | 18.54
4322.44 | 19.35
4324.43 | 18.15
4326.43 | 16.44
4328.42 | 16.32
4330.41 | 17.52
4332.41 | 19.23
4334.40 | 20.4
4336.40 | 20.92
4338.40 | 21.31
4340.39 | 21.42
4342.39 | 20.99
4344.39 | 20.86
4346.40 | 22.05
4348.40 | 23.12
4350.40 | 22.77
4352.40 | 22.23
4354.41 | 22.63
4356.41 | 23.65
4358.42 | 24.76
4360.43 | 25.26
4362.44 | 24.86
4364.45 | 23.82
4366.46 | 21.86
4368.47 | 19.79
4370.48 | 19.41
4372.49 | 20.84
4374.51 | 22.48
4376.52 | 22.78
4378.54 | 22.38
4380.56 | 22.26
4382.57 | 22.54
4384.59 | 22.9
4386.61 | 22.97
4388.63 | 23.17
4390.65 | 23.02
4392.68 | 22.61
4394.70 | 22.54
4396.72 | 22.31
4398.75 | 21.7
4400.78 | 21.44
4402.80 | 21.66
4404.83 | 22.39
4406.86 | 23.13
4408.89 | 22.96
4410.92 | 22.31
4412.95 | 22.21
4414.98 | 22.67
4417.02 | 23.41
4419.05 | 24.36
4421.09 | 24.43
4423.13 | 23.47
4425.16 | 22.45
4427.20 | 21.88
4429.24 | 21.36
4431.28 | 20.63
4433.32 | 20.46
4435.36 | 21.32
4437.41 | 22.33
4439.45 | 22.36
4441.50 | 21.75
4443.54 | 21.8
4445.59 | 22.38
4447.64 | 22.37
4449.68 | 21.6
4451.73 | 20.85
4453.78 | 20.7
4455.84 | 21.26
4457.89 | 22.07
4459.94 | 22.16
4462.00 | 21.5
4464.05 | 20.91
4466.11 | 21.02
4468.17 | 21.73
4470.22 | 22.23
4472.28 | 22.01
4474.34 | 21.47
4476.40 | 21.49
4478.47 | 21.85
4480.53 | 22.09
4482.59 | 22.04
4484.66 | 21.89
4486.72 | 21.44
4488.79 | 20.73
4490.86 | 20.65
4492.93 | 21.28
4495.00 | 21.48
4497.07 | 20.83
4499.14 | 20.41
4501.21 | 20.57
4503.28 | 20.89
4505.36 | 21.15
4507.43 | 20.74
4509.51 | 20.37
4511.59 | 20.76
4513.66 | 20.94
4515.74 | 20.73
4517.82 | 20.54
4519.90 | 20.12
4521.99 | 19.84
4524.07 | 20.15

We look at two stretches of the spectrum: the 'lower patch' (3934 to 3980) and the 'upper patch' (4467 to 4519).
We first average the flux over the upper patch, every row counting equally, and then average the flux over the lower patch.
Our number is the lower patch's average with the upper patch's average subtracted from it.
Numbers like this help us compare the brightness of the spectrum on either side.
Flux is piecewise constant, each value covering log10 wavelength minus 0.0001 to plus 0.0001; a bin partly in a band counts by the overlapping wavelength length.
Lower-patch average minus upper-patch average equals -2.8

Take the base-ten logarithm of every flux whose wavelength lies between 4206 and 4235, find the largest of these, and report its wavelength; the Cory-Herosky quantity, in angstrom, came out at 4233.79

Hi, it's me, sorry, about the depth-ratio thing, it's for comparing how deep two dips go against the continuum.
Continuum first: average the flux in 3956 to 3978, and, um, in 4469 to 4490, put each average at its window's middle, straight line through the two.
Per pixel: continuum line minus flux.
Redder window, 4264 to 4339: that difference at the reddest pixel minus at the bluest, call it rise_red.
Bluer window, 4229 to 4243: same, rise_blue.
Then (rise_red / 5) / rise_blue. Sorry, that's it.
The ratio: 0.48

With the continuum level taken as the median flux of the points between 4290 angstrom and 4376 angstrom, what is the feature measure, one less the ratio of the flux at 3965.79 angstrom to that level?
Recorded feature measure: 0.07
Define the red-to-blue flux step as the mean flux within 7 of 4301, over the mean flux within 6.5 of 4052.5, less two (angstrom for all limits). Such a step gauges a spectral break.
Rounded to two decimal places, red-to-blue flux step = -0.79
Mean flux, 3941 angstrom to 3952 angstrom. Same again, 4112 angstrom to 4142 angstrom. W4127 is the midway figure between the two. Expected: 21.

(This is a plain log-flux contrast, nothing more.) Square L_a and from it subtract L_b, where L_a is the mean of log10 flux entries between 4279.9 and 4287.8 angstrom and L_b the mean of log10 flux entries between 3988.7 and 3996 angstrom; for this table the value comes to 0.57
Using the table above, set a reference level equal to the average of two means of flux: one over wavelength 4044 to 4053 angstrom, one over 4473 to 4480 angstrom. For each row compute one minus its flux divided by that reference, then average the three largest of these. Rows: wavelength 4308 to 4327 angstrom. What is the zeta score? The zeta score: 0.11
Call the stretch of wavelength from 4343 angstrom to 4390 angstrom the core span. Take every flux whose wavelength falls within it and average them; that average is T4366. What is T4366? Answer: 22.6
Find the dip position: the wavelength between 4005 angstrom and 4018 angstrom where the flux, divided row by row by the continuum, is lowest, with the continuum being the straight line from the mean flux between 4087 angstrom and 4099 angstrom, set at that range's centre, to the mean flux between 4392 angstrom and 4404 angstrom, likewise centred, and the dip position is 4006.17 angstrom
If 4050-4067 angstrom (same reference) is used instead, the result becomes 4050.69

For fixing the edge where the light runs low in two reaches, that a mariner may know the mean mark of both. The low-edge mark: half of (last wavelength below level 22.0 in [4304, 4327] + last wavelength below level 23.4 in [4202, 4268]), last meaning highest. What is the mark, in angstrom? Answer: 4292.8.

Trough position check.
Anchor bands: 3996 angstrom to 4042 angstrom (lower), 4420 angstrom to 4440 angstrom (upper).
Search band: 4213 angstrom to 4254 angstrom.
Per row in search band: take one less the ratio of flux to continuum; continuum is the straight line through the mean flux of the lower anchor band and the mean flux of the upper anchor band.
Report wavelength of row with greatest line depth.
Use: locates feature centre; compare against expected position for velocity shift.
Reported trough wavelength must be 4214.34 angstrom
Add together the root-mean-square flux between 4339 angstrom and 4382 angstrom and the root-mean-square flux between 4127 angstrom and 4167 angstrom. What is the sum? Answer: 46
